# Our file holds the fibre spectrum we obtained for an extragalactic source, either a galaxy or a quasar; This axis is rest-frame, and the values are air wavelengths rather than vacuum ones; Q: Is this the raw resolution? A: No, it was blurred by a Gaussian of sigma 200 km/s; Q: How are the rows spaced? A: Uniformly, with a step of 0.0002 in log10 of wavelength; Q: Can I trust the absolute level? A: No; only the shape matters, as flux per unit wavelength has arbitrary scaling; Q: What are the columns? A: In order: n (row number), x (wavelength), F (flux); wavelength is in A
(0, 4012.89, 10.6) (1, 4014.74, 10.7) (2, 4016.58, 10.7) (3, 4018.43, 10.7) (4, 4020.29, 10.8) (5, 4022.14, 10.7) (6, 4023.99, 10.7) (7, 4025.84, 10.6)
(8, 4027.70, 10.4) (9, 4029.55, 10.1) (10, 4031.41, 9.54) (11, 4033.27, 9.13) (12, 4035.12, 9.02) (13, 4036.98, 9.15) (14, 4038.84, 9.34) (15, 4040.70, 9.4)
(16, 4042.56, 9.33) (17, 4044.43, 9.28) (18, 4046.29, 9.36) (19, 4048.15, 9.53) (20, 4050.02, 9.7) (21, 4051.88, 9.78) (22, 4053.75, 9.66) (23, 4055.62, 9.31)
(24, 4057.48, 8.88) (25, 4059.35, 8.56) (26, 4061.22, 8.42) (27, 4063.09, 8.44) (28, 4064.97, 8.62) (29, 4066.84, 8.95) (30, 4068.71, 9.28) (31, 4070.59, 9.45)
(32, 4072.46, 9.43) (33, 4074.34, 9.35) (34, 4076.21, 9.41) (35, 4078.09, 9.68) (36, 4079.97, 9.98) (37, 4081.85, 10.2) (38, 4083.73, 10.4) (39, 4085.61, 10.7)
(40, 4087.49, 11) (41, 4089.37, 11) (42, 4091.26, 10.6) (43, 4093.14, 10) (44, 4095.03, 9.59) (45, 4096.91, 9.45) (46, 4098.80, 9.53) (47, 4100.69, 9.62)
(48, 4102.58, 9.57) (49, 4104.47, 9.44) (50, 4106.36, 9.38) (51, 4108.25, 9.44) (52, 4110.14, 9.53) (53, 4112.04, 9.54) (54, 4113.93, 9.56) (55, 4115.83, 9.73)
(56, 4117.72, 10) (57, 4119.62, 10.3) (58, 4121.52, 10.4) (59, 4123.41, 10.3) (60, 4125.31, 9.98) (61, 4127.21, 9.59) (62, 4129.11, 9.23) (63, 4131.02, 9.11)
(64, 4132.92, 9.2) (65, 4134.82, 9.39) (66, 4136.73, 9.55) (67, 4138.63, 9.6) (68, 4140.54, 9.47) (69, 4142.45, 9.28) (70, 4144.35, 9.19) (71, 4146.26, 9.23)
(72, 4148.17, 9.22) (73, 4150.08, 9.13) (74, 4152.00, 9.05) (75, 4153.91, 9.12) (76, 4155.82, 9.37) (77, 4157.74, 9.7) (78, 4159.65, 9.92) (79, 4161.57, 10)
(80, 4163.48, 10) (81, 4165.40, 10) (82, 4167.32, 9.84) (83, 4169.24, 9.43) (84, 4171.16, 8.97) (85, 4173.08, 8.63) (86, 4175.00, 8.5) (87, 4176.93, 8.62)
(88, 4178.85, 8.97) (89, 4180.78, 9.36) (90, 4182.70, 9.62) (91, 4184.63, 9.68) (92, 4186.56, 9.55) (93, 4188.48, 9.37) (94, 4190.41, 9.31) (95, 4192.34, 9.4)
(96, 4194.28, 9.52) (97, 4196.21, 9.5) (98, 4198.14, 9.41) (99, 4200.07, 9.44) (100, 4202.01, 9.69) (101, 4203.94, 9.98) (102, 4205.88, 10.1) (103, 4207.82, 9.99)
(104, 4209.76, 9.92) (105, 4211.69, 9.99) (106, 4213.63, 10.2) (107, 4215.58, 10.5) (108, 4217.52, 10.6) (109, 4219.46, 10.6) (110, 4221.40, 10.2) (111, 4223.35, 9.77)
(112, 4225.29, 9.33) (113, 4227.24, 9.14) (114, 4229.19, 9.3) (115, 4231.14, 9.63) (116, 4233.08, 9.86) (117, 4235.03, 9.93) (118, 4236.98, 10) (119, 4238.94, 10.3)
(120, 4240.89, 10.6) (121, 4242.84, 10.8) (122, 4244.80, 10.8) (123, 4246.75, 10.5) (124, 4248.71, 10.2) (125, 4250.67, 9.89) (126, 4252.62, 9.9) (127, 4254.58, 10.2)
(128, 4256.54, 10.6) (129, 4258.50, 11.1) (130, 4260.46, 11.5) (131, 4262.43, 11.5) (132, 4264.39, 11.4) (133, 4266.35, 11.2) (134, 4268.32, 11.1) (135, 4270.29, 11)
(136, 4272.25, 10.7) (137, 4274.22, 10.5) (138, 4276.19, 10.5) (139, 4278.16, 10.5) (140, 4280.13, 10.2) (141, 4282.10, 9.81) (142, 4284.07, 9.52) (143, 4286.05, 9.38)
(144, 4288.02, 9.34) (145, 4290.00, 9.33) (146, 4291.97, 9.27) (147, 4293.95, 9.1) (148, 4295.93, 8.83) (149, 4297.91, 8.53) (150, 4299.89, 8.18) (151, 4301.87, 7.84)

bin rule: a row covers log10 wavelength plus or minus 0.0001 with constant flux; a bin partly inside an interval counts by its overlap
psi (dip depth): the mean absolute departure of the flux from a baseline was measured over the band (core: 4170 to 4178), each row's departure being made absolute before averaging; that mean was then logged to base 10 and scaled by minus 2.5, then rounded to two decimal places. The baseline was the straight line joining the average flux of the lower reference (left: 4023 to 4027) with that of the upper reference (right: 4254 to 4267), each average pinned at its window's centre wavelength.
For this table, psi -0.87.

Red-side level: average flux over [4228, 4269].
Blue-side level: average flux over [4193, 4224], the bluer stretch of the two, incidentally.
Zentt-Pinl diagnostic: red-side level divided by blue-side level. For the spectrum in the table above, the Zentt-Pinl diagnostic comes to 1.05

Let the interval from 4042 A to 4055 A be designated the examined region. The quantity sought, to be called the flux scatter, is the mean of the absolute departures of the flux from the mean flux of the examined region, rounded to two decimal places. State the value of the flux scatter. 0.17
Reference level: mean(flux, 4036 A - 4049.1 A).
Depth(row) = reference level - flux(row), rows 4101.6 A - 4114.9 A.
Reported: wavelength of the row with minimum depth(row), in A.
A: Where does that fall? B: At 4102.58 A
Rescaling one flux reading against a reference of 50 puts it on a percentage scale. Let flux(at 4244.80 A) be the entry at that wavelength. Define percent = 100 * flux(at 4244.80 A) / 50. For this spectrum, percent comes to 21.6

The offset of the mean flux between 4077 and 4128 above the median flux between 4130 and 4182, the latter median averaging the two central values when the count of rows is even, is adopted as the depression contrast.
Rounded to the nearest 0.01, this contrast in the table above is 0.66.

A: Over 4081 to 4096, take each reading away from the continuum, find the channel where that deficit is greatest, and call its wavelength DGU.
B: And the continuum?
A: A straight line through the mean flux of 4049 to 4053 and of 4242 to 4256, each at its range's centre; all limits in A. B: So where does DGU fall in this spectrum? 4095.03 A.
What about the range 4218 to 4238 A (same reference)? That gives 4227.24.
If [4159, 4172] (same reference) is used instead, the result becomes 4171.16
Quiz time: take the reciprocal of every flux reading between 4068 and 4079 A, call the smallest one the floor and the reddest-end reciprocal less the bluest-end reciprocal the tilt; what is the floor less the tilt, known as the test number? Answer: 0.108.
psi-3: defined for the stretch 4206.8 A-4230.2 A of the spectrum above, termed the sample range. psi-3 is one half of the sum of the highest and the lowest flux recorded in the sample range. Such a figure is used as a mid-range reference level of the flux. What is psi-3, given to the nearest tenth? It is 9.9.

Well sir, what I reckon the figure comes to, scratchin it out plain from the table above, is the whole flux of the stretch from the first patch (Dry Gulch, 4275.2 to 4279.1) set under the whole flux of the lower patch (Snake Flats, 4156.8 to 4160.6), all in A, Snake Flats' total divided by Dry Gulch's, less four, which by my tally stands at -3.09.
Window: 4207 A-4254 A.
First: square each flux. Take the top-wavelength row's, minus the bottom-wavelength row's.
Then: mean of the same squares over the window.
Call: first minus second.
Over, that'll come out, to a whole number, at -104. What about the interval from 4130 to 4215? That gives -69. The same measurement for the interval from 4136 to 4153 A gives -96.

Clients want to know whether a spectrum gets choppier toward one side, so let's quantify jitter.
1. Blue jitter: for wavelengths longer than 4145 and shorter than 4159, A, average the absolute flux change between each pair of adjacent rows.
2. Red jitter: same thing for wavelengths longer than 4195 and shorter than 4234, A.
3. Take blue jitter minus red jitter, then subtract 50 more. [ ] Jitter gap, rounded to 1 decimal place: -50.1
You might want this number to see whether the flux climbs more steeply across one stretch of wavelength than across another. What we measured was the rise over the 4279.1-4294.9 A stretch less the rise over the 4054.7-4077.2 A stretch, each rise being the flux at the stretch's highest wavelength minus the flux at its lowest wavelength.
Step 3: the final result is -1.2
